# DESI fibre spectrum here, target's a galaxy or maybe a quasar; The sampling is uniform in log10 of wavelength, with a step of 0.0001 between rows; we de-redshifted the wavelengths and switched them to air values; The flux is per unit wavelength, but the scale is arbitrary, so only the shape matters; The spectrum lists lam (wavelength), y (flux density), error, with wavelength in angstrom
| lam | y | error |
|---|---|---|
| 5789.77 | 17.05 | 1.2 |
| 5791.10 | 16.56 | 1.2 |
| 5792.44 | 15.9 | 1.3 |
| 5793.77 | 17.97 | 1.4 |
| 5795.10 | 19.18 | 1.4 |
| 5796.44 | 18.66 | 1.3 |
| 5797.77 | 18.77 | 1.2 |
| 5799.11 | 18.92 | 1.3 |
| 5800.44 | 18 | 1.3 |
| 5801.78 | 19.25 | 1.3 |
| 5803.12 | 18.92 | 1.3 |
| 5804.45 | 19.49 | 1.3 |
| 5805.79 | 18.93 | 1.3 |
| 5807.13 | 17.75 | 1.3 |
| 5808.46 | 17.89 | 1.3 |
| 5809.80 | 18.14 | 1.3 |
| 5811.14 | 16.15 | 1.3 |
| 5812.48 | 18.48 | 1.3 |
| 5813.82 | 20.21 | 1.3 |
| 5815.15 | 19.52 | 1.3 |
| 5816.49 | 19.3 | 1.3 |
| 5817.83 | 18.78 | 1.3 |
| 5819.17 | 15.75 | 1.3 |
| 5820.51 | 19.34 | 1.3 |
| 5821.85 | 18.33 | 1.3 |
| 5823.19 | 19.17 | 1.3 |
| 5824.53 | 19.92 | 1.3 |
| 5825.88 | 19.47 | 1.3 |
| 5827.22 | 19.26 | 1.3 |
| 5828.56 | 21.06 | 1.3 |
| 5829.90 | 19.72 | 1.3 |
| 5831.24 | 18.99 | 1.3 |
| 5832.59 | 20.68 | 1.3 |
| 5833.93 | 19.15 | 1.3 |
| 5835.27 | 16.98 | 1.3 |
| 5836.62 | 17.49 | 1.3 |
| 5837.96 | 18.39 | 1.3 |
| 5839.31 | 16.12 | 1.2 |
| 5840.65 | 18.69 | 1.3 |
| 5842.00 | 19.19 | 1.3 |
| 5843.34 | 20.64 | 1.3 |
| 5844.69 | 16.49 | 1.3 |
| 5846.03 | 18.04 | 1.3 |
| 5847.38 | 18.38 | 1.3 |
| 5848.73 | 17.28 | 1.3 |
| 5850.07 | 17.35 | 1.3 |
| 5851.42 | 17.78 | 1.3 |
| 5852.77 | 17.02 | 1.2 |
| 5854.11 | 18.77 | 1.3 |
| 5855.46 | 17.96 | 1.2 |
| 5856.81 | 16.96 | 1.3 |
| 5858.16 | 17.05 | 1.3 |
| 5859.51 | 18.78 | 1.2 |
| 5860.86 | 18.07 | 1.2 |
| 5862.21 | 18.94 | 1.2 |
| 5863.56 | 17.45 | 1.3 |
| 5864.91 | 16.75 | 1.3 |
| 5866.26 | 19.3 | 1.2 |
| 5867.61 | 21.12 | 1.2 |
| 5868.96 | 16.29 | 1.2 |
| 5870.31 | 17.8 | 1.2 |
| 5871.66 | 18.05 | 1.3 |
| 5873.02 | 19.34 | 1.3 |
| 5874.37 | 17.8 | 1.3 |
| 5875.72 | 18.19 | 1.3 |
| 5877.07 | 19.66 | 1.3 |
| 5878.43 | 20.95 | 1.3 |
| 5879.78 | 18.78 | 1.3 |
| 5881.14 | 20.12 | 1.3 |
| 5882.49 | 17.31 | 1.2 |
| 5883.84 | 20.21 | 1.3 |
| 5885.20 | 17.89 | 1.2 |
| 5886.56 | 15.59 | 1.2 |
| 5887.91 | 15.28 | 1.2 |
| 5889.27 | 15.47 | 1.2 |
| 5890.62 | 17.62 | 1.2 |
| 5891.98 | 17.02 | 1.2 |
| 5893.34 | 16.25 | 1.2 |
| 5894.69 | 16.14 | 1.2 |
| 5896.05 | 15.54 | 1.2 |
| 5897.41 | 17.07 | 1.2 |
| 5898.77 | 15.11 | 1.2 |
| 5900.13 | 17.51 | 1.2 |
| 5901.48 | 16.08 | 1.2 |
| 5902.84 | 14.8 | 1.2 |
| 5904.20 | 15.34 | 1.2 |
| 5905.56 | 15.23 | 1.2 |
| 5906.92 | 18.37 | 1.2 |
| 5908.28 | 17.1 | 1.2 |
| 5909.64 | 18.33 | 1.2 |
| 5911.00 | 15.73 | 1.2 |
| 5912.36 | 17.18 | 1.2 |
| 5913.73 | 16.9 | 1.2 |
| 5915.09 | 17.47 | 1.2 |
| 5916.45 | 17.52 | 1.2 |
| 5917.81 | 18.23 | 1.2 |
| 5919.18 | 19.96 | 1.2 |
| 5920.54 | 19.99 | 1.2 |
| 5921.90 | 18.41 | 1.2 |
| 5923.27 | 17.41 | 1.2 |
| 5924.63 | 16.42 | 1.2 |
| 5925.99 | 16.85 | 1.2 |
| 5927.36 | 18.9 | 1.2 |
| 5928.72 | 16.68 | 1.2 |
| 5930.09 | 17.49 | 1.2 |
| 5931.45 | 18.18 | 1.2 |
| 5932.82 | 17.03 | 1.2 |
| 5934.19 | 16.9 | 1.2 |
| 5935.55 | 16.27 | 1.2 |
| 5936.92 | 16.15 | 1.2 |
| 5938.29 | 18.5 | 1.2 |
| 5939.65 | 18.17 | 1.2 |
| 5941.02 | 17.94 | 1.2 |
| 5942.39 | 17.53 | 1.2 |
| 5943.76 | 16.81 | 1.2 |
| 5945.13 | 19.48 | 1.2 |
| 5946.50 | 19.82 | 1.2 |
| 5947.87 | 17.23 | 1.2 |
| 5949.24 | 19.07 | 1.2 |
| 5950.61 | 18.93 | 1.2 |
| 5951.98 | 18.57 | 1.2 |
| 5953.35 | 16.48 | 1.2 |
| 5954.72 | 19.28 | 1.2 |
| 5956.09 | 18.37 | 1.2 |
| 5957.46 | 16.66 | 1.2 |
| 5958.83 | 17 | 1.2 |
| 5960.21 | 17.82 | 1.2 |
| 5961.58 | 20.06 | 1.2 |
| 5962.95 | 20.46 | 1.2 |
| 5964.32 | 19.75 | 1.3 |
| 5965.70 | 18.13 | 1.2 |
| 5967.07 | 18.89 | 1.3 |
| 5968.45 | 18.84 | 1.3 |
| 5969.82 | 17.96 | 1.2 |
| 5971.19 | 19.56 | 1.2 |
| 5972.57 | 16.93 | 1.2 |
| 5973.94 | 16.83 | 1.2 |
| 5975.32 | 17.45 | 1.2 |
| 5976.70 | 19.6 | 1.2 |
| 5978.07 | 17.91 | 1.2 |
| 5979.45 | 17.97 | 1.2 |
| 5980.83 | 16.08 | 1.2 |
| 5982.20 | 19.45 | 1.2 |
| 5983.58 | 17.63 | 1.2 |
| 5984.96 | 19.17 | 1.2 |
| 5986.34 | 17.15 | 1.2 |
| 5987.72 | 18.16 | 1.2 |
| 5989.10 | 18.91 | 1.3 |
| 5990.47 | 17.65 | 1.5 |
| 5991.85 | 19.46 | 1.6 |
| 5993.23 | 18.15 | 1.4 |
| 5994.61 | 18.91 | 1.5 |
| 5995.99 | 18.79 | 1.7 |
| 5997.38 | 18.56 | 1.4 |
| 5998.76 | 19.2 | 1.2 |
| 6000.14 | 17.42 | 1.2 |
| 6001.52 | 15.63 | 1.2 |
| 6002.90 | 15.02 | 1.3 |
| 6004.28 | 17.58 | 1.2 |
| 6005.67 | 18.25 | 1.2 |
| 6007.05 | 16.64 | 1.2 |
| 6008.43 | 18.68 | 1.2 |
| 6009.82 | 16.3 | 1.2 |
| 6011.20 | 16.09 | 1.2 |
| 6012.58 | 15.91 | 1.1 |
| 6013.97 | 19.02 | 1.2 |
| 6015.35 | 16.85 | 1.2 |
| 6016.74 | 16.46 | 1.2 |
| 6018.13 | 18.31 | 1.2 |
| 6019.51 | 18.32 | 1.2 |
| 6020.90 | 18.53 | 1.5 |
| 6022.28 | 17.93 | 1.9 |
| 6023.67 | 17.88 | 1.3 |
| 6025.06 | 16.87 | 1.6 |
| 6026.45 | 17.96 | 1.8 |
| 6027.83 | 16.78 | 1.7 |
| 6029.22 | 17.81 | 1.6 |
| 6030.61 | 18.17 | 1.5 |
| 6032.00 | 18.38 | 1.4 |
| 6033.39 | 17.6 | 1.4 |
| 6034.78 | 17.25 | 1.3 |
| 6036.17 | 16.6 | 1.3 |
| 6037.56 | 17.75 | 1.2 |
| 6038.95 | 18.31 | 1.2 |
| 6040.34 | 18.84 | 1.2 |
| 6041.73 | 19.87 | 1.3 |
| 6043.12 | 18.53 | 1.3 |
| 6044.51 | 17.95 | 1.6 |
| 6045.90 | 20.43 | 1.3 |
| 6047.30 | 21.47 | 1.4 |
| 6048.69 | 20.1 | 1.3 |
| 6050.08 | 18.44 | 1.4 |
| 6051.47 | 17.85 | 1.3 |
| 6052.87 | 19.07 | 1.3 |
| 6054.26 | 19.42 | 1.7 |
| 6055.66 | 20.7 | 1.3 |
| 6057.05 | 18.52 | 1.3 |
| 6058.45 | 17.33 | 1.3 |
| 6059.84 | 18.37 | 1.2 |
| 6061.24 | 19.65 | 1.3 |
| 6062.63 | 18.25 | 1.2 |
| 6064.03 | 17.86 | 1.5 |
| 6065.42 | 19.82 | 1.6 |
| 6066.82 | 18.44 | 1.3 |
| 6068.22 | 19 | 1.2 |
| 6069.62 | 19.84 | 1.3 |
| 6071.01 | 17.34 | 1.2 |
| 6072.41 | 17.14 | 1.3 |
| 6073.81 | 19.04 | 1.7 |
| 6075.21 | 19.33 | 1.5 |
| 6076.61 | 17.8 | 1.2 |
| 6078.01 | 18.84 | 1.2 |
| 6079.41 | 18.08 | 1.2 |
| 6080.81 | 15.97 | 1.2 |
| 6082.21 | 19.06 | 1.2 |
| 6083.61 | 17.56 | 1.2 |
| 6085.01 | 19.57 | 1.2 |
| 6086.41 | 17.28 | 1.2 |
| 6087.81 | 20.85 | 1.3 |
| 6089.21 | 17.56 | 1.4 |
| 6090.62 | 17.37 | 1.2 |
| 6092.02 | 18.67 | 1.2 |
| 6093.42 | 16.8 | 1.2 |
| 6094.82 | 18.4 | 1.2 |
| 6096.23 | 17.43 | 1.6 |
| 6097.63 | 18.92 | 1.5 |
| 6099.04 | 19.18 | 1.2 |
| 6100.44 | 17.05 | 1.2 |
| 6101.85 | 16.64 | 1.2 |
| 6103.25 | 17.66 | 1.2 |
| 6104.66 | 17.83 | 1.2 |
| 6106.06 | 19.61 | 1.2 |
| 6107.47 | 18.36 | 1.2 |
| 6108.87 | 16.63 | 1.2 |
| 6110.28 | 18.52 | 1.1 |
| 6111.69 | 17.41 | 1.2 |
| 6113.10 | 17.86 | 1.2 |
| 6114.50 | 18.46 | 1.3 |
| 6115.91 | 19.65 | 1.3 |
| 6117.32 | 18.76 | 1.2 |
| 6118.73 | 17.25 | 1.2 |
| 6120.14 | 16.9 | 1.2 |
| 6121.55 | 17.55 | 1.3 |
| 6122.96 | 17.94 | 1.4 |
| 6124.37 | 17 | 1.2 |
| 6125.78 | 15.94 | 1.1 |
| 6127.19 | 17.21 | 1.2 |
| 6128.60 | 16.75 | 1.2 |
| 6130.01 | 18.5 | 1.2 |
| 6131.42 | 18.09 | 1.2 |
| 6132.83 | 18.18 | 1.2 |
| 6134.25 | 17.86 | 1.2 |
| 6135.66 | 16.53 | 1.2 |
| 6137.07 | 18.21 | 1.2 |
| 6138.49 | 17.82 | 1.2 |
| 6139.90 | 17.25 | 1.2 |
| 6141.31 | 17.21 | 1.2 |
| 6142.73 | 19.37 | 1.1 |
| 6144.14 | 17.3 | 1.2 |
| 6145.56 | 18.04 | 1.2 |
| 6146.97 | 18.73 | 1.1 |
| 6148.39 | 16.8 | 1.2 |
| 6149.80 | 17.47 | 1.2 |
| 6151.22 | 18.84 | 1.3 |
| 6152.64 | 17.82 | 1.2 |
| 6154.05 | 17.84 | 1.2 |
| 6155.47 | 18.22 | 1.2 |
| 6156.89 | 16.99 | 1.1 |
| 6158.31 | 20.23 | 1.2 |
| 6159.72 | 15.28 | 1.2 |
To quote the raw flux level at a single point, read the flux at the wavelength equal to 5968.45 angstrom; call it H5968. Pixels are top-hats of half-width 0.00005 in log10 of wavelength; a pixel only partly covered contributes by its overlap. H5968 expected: 18.84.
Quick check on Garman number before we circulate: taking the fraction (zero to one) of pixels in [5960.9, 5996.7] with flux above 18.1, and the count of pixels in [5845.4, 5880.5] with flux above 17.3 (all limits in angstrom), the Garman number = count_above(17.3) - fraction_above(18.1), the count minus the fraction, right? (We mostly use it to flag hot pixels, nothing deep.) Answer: 19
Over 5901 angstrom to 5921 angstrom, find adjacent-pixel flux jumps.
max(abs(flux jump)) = 3.1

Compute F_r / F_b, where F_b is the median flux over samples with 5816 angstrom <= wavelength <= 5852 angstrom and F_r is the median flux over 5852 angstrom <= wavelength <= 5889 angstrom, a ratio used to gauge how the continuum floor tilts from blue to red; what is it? 0.96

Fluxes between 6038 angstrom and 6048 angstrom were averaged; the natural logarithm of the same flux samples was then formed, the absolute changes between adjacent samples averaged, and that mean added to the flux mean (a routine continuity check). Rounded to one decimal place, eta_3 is 19.4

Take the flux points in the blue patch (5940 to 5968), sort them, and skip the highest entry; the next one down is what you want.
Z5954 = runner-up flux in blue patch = 20.06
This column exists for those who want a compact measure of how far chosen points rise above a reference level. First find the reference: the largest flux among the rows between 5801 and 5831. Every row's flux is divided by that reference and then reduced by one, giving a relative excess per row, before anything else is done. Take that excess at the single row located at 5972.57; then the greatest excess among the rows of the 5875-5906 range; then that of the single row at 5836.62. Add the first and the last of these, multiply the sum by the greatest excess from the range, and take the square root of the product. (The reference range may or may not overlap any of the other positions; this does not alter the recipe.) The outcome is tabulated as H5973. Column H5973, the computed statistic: 0.044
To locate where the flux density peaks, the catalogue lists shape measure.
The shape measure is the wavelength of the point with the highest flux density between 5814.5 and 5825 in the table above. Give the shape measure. 5824.53 angstrom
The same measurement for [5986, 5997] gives 5991.85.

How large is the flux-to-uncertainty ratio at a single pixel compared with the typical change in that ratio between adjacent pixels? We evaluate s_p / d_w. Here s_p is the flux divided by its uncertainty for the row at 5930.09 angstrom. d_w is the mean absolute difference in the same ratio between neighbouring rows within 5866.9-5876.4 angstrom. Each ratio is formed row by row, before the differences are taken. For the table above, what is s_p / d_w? 10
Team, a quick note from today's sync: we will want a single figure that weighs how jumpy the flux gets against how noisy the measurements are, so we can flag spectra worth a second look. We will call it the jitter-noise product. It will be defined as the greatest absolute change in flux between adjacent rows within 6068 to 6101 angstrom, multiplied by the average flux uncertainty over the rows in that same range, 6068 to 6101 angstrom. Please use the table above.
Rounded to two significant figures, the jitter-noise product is 4.6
